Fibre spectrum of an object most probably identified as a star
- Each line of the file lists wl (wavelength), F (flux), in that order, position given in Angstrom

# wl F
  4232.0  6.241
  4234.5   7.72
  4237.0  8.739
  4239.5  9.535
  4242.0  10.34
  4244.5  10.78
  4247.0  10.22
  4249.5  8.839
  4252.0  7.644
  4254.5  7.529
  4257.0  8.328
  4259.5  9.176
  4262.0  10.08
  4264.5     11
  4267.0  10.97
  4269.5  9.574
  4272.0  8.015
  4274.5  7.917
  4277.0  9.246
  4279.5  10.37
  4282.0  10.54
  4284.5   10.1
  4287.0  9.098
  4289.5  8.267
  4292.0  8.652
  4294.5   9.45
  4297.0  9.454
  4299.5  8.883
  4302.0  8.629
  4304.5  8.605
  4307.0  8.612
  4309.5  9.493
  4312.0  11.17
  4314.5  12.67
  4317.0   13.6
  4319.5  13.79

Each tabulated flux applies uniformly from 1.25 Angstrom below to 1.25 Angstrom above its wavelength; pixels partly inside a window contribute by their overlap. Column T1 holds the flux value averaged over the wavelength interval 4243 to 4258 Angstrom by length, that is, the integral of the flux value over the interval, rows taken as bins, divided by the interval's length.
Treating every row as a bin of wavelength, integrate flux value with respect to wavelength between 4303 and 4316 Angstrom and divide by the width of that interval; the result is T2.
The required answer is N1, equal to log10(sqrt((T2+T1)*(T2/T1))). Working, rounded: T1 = 8.9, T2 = 10.1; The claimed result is 0.67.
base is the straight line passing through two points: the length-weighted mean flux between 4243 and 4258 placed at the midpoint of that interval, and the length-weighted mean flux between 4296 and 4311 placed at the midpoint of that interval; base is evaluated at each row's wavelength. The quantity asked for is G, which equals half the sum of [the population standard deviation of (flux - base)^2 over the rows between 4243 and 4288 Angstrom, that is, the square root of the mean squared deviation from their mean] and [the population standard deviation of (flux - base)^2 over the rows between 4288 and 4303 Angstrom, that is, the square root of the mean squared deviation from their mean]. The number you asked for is 0.7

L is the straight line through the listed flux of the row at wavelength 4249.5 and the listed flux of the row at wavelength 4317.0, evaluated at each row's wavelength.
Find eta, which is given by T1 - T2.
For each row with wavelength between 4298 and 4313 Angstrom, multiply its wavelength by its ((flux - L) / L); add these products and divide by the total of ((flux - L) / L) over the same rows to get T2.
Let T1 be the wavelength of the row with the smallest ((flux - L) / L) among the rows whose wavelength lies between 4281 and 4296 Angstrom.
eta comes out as -15.7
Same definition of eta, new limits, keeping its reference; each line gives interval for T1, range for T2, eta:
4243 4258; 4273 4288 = -25.7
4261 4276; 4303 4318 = -33.4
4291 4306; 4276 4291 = 19.4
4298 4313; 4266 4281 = 31.9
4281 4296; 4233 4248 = 46.8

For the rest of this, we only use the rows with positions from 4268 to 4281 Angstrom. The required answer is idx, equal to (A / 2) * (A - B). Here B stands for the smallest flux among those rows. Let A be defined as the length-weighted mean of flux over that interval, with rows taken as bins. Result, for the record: 5.3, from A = 9.1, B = 7.917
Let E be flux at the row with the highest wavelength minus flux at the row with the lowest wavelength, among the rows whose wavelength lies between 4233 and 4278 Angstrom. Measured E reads 2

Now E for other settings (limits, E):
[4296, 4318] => 4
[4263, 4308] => -2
